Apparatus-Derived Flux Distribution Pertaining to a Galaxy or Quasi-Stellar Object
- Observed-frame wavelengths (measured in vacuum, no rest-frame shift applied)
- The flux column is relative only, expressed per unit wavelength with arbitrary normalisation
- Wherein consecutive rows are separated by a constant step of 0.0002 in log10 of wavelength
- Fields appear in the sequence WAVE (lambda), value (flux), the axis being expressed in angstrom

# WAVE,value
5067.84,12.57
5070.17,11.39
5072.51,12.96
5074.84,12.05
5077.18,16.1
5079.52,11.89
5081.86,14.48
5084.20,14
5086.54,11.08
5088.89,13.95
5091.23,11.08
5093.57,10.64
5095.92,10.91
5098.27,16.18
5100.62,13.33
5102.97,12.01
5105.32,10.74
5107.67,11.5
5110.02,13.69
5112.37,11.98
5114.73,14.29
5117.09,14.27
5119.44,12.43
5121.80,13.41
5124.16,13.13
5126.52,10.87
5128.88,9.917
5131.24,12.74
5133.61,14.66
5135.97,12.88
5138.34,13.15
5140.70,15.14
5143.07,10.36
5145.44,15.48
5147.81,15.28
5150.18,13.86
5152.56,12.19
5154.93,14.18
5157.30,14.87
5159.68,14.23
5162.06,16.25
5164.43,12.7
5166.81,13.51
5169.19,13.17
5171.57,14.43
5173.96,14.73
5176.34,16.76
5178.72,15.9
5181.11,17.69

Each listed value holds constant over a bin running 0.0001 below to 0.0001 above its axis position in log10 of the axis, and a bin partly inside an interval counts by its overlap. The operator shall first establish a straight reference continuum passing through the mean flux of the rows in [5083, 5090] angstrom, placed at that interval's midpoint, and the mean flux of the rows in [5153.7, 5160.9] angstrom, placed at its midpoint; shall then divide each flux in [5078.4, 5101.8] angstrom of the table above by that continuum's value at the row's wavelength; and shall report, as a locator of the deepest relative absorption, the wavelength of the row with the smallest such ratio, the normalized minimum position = 5093.57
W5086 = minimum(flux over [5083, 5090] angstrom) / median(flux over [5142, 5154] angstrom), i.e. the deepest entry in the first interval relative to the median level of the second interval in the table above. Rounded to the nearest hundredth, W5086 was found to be 0.80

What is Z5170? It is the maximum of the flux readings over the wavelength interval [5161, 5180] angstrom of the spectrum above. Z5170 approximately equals 16.76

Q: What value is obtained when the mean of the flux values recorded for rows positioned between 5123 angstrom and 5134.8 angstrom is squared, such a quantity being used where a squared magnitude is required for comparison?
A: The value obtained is 150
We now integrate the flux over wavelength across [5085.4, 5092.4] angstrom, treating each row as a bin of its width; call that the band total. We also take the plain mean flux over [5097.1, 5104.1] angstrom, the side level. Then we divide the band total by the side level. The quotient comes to 6.1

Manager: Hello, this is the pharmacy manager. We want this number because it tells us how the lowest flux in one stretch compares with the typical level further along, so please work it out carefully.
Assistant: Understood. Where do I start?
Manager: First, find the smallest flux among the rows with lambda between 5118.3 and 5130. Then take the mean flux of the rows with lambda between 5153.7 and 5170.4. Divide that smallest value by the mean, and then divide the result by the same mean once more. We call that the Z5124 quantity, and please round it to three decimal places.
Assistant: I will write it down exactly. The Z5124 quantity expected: 0.050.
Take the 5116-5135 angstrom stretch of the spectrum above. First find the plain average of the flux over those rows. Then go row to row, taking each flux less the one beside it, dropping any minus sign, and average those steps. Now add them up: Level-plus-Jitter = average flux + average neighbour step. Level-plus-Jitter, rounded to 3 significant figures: 14.3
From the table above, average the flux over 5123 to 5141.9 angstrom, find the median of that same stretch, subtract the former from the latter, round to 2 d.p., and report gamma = 0.19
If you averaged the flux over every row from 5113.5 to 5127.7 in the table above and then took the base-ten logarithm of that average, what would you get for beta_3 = 1.12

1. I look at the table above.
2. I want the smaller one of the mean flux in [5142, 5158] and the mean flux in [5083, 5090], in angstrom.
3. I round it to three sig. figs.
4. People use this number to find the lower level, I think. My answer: 13.0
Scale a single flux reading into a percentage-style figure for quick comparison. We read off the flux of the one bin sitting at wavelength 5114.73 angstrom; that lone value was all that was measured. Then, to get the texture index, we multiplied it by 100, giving 1429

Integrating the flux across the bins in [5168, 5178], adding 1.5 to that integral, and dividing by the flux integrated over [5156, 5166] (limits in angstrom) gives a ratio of 1.03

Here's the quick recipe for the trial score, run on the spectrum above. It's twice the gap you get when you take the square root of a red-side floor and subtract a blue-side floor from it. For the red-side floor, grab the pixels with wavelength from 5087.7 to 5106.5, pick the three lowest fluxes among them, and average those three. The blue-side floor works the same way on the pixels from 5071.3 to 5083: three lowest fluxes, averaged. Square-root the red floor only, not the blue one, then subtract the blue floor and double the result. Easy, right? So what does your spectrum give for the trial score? -18.0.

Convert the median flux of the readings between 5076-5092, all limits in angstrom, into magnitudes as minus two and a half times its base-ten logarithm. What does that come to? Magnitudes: -2.86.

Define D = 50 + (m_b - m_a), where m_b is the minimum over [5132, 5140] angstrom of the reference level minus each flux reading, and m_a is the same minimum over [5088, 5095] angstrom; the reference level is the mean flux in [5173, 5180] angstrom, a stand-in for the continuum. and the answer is 49.3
